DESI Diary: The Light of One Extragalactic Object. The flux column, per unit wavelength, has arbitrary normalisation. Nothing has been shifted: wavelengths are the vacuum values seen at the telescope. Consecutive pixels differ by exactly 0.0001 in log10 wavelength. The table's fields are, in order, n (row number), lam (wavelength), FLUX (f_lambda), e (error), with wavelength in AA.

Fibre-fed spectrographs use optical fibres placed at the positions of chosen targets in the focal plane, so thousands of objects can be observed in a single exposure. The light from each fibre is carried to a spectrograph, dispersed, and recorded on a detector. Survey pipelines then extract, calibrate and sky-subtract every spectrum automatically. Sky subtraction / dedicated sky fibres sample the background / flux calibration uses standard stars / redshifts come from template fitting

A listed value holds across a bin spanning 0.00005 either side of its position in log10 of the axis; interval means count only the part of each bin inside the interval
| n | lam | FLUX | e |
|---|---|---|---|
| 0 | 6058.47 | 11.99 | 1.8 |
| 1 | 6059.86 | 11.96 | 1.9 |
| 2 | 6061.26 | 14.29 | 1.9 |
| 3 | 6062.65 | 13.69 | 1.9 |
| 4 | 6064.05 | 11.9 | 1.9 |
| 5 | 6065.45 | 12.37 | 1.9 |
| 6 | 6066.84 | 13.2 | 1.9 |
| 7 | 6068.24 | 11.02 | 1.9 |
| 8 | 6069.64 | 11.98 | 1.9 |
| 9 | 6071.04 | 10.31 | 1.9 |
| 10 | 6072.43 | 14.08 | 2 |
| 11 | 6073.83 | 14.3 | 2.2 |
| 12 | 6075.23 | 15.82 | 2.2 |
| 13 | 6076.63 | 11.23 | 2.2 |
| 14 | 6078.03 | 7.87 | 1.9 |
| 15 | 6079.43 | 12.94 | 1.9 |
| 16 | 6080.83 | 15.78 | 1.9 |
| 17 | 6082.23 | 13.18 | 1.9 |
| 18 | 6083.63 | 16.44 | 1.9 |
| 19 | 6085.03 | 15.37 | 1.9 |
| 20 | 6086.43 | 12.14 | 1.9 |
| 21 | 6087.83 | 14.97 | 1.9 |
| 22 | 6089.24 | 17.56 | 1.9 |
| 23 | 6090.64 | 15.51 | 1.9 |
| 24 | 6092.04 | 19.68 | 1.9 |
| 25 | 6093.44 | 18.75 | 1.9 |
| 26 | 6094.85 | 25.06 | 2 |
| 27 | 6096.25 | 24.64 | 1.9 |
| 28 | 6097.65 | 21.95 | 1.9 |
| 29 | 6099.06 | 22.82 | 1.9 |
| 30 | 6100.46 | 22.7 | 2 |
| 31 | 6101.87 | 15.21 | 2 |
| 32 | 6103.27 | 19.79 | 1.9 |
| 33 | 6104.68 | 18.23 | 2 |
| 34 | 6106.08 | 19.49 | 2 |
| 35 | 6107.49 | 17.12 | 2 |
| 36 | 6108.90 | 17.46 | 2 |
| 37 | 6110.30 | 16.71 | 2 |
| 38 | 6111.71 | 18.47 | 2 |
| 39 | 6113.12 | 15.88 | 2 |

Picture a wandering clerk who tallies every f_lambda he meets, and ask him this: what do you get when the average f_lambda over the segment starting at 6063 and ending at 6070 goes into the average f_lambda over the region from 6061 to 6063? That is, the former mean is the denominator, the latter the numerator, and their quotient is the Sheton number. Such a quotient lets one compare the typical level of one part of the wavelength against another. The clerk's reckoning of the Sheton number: 1.2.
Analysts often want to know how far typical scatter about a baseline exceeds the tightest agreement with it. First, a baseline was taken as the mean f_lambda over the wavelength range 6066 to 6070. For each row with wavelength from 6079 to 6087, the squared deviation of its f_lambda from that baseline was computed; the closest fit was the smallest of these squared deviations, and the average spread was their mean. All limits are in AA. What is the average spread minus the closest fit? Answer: 8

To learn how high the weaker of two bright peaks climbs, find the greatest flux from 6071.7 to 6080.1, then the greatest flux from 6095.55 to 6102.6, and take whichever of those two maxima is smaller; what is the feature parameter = 16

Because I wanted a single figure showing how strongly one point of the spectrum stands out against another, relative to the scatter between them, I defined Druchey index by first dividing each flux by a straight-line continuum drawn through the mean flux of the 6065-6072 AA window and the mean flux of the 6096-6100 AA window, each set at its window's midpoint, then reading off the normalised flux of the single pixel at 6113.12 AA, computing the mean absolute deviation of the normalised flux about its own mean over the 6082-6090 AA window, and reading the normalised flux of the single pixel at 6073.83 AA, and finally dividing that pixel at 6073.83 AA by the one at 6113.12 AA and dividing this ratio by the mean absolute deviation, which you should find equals 24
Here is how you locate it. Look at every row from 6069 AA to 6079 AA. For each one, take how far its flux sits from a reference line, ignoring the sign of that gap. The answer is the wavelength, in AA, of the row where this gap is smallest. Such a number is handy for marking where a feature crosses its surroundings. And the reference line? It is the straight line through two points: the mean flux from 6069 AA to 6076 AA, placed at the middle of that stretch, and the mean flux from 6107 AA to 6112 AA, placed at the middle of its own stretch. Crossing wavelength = 6072.43 AA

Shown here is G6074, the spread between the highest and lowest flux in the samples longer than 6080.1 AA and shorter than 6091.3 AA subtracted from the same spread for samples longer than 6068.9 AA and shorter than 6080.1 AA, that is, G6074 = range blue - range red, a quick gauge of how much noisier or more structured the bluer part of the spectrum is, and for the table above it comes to 3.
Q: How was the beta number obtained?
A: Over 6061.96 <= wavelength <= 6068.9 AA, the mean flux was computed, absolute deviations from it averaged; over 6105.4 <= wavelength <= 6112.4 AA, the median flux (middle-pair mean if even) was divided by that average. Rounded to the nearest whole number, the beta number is 22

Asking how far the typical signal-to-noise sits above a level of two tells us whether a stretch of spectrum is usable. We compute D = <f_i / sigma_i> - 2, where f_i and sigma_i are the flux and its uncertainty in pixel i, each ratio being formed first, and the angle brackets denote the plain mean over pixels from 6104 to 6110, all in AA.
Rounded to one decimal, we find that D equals 7.0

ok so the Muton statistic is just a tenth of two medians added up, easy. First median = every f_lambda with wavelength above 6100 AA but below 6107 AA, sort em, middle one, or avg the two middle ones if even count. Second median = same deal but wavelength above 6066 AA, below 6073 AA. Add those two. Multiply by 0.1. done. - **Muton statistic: 3.15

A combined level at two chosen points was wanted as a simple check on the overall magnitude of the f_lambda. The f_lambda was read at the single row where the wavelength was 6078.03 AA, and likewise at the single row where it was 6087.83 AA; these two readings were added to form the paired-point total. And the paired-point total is 23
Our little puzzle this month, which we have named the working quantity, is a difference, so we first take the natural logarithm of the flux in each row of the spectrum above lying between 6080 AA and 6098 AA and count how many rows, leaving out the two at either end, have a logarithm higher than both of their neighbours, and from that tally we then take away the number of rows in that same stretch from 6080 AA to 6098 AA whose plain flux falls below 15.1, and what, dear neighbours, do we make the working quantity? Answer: 1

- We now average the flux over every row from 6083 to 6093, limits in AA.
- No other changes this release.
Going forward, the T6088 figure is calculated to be 16.0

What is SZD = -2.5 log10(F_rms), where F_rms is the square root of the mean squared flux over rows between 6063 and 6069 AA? -2.71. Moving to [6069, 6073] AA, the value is -2.72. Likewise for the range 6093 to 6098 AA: -3.39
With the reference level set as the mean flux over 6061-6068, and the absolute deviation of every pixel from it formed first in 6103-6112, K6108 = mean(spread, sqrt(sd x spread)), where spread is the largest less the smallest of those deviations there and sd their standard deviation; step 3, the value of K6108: 2.5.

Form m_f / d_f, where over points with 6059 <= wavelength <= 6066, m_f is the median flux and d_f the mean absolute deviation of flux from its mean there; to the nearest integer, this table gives 13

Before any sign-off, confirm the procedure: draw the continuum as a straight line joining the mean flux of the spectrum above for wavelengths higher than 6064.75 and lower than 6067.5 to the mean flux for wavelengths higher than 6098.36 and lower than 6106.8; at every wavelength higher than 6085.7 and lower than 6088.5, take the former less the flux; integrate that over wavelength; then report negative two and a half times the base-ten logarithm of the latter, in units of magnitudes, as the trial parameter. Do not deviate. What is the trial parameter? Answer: -2.4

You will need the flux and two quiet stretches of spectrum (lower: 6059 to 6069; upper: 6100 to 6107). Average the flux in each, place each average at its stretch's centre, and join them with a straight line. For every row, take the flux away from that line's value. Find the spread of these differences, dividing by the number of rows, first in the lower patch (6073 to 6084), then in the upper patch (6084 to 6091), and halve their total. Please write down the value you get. 2.11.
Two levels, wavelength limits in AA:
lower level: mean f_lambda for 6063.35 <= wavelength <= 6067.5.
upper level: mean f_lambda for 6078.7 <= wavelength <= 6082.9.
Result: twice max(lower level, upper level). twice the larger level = 28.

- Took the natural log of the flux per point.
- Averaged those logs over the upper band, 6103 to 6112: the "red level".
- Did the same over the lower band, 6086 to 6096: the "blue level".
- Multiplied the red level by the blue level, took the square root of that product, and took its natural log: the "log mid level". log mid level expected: 1.06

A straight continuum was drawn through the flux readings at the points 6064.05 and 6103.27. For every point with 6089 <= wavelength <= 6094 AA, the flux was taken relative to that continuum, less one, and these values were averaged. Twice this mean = 0.05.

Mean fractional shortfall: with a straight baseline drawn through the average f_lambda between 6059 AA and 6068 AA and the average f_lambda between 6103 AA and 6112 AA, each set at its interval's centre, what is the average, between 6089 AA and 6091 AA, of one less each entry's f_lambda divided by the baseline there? -0.03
